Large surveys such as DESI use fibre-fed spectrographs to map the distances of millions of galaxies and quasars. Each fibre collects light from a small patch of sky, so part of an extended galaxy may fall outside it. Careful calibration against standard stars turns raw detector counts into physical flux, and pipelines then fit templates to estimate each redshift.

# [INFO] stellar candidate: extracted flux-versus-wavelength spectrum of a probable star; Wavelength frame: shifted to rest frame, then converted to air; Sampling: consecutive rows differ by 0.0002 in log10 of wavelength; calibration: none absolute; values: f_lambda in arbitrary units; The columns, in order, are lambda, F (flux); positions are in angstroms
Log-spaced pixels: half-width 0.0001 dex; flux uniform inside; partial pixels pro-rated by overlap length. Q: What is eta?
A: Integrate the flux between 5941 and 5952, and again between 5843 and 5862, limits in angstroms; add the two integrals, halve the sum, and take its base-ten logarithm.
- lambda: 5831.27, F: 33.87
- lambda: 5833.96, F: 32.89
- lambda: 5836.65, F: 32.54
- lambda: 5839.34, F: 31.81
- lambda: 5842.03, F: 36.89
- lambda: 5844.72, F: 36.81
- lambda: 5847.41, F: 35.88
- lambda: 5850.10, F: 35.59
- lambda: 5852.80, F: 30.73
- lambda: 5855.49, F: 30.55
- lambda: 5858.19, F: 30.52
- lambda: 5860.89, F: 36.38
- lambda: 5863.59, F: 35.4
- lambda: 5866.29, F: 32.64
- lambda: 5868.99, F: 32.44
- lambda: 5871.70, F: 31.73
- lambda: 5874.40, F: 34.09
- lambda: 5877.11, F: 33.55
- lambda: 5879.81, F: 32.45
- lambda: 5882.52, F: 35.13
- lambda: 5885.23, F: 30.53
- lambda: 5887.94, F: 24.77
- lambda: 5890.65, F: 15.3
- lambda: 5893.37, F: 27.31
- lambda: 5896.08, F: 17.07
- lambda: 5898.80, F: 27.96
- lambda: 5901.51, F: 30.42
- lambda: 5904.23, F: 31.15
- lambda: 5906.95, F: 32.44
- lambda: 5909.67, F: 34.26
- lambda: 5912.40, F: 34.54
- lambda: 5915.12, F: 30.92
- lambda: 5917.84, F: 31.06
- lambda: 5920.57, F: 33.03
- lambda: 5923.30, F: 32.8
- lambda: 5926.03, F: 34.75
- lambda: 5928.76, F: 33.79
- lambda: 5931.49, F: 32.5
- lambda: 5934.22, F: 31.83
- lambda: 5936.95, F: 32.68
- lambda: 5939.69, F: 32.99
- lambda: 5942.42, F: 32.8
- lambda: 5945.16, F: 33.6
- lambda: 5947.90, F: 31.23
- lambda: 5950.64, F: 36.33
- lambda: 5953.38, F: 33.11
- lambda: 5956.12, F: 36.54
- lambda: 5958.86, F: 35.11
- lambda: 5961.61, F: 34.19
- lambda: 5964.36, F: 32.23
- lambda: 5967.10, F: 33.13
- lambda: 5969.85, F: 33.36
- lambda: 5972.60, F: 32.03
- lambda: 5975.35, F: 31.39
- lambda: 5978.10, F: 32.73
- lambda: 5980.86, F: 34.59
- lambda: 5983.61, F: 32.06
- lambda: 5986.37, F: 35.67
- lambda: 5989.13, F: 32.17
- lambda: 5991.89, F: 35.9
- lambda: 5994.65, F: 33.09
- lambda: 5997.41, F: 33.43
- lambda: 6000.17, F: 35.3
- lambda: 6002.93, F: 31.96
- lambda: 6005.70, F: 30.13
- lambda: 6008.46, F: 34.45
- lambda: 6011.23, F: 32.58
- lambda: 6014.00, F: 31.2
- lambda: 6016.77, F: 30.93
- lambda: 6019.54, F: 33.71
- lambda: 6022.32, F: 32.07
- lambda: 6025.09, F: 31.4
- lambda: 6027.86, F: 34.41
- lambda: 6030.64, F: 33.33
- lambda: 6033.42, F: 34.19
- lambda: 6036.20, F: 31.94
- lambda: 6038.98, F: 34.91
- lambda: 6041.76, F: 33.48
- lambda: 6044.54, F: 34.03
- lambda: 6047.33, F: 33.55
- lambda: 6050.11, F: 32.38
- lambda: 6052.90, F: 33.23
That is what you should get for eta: 2.70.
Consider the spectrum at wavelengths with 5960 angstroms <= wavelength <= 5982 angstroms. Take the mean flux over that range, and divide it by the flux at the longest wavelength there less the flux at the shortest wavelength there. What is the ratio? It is 82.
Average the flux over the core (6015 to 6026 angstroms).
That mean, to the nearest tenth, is 32.0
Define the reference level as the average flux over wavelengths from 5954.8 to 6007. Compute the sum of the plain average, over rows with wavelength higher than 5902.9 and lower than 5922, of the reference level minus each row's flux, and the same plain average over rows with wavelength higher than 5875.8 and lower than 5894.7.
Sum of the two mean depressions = 5.9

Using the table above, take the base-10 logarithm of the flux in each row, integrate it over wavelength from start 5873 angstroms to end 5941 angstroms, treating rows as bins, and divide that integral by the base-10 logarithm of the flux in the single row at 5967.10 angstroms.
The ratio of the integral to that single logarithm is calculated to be 66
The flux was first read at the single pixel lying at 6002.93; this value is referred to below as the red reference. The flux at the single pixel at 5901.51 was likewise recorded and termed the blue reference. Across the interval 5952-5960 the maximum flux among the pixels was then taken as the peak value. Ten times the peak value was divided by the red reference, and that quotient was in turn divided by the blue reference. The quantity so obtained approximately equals 0.38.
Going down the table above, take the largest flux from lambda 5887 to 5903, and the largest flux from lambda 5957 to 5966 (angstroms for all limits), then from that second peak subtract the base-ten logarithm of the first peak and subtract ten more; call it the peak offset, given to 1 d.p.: 23.6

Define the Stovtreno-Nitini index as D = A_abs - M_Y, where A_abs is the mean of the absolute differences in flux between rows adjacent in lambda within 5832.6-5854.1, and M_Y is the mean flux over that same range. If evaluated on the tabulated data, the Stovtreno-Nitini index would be -32.4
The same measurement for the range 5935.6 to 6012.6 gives -31.3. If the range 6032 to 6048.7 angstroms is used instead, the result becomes -32.1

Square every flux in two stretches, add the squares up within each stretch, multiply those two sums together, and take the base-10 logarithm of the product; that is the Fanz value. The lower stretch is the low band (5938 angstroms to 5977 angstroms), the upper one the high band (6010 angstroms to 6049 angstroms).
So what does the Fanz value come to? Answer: 8.38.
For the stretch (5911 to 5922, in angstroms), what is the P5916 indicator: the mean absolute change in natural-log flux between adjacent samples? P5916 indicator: 0.059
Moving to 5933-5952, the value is 0.048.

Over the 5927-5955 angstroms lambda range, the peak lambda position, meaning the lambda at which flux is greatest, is 5950.64 angstroms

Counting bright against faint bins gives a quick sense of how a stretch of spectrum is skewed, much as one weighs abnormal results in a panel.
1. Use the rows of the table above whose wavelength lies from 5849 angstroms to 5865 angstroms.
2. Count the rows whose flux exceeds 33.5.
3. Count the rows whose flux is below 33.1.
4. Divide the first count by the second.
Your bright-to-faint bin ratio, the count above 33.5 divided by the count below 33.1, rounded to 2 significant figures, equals 1.0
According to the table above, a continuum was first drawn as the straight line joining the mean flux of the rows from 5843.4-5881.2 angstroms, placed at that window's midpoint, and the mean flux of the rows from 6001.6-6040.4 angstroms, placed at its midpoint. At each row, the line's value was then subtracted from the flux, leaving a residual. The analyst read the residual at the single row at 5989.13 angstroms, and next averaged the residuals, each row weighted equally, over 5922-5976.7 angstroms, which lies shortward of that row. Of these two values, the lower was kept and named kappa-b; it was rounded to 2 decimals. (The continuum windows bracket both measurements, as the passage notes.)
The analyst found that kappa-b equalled -0.65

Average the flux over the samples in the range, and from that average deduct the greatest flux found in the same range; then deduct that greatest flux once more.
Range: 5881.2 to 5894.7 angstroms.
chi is -44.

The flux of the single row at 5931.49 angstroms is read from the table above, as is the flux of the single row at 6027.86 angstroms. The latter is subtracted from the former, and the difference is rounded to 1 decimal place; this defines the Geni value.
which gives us -1.9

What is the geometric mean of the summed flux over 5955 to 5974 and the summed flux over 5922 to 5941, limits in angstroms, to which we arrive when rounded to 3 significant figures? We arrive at 234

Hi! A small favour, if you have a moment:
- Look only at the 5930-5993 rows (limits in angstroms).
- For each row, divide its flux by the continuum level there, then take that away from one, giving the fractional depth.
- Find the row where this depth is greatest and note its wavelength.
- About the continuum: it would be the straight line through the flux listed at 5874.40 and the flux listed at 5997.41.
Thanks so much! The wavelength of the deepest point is 5947.90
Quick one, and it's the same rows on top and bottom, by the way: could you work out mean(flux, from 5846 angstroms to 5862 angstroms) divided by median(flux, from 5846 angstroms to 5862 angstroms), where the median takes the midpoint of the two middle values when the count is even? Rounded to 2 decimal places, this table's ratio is 1.00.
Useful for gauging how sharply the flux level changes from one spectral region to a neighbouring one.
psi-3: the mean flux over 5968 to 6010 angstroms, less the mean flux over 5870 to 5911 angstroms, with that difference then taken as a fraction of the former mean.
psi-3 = 0.12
